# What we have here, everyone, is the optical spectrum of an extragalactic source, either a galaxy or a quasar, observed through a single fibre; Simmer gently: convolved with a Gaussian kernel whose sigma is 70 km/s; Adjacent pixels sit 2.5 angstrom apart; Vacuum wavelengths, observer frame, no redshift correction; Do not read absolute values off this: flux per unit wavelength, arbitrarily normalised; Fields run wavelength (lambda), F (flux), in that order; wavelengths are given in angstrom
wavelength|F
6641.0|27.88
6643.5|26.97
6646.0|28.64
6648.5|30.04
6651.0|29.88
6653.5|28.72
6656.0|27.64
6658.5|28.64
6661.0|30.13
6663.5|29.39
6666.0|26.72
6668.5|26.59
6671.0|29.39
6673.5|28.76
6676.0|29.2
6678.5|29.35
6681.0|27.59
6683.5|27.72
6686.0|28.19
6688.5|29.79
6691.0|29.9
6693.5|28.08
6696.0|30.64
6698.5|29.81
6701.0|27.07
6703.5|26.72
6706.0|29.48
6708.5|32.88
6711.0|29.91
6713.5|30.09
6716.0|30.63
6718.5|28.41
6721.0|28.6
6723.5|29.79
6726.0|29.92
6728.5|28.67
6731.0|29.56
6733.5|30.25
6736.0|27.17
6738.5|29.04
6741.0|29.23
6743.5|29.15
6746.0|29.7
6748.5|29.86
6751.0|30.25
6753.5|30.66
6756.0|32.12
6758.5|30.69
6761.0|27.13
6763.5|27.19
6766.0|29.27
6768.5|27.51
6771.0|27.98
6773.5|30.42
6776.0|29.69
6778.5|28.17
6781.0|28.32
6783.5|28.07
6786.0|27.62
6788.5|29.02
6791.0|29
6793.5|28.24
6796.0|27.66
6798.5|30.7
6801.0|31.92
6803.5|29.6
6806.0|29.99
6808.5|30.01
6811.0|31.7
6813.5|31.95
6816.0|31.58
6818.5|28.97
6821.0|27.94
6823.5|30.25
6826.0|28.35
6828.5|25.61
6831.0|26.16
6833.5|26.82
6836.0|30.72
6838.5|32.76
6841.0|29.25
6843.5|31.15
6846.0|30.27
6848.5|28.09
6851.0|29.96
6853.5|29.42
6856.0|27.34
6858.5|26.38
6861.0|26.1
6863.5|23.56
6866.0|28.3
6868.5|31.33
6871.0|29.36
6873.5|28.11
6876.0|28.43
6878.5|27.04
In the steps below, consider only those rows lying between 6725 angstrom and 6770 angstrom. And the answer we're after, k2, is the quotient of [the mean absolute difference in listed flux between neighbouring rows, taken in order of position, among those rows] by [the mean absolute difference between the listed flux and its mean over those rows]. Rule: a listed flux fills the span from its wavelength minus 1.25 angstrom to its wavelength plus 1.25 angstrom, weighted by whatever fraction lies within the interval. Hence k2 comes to 1.130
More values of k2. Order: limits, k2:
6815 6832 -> 1.166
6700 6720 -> 1.184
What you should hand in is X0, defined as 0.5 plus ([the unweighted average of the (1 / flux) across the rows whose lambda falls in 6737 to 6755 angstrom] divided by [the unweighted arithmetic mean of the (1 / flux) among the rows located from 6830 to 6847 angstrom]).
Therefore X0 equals 1.49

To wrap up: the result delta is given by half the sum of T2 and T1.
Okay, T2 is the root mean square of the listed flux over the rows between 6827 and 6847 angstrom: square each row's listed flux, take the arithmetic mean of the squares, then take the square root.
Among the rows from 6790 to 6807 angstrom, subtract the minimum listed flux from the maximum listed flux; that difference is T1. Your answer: 16.7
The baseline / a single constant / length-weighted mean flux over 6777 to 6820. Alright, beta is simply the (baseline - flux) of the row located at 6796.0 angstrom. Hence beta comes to 1.9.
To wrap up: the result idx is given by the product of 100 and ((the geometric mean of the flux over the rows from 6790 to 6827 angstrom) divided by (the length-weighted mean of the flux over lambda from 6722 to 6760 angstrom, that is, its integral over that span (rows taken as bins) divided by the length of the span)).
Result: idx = 100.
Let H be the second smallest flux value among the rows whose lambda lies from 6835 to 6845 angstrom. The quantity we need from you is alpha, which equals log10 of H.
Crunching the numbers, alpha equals 1.49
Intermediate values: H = 30.72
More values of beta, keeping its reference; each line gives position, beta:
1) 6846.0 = -0.7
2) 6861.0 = 3.5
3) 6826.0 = 1.2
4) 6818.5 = 0.6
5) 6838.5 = -3.2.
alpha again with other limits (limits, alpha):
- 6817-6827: 1.45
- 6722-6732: 1.47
